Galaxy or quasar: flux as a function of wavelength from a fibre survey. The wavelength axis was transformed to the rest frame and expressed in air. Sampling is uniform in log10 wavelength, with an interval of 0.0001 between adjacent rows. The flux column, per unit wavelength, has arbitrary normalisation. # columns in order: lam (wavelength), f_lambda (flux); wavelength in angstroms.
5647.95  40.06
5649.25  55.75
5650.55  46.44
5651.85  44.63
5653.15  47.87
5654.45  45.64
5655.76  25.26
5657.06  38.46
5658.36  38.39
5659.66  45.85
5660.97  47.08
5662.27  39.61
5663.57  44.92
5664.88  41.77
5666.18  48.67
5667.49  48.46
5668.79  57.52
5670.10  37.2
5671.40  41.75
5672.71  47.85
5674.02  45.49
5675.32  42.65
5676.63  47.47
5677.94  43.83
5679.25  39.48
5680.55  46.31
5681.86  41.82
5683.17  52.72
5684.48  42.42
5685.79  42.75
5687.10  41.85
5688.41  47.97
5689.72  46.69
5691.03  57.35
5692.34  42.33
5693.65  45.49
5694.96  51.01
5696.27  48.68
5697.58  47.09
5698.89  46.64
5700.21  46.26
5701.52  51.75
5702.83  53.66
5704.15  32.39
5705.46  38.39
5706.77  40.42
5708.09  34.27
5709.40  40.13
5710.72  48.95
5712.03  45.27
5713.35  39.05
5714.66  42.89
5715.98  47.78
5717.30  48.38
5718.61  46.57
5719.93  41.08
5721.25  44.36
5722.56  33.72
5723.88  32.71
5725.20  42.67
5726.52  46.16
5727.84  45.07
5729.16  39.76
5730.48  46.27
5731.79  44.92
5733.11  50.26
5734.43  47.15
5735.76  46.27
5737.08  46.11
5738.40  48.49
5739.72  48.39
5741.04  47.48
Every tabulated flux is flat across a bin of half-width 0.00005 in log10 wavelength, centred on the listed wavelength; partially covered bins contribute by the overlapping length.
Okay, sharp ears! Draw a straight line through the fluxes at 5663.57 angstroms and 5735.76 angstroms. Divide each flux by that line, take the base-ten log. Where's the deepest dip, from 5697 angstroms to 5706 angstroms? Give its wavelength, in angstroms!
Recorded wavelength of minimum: 5704.15 angstroms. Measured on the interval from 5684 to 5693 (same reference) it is 5687.10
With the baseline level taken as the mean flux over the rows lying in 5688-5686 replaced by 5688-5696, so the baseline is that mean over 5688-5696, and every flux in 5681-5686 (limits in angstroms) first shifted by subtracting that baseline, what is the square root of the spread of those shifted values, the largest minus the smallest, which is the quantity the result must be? 3.3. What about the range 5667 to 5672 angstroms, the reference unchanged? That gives 4.5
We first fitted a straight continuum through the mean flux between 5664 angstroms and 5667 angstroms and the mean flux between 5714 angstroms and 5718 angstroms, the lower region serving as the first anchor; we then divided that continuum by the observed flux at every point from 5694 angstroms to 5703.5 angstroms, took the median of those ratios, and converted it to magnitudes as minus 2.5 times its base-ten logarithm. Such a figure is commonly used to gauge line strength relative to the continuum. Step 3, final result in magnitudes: 0.06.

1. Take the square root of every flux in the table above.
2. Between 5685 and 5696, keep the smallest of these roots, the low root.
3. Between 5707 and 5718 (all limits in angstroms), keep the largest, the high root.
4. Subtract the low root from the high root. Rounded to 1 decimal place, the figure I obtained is 0.5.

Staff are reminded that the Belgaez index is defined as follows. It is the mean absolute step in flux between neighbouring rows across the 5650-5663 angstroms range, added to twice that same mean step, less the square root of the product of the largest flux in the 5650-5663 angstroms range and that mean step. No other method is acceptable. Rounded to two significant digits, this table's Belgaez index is 1.6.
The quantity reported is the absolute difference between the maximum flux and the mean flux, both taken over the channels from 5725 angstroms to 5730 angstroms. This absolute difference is 3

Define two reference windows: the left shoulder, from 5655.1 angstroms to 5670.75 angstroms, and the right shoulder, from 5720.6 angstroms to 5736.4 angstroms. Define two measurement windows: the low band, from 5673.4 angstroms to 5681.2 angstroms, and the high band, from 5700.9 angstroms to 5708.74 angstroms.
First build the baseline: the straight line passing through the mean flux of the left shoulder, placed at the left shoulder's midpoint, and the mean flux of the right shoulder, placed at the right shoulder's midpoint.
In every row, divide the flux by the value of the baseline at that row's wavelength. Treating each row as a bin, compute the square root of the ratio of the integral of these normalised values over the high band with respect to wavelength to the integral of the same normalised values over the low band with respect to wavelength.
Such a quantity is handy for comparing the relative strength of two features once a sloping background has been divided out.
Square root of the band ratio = 0.97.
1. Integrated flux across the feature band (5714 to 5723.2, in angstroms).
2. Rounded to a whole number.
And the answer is 401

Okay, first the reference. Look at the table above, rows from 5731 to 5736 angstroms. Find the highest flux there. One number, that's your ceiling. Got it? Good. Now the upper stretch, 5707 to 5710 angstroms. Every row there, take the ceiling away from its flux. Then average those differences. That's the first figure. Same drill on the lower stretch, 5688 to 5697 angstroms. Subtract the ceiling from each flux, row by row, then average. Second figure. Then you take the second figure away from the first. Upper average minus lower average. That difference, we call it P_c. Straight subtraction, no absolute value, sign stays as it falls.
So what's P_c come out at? -11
